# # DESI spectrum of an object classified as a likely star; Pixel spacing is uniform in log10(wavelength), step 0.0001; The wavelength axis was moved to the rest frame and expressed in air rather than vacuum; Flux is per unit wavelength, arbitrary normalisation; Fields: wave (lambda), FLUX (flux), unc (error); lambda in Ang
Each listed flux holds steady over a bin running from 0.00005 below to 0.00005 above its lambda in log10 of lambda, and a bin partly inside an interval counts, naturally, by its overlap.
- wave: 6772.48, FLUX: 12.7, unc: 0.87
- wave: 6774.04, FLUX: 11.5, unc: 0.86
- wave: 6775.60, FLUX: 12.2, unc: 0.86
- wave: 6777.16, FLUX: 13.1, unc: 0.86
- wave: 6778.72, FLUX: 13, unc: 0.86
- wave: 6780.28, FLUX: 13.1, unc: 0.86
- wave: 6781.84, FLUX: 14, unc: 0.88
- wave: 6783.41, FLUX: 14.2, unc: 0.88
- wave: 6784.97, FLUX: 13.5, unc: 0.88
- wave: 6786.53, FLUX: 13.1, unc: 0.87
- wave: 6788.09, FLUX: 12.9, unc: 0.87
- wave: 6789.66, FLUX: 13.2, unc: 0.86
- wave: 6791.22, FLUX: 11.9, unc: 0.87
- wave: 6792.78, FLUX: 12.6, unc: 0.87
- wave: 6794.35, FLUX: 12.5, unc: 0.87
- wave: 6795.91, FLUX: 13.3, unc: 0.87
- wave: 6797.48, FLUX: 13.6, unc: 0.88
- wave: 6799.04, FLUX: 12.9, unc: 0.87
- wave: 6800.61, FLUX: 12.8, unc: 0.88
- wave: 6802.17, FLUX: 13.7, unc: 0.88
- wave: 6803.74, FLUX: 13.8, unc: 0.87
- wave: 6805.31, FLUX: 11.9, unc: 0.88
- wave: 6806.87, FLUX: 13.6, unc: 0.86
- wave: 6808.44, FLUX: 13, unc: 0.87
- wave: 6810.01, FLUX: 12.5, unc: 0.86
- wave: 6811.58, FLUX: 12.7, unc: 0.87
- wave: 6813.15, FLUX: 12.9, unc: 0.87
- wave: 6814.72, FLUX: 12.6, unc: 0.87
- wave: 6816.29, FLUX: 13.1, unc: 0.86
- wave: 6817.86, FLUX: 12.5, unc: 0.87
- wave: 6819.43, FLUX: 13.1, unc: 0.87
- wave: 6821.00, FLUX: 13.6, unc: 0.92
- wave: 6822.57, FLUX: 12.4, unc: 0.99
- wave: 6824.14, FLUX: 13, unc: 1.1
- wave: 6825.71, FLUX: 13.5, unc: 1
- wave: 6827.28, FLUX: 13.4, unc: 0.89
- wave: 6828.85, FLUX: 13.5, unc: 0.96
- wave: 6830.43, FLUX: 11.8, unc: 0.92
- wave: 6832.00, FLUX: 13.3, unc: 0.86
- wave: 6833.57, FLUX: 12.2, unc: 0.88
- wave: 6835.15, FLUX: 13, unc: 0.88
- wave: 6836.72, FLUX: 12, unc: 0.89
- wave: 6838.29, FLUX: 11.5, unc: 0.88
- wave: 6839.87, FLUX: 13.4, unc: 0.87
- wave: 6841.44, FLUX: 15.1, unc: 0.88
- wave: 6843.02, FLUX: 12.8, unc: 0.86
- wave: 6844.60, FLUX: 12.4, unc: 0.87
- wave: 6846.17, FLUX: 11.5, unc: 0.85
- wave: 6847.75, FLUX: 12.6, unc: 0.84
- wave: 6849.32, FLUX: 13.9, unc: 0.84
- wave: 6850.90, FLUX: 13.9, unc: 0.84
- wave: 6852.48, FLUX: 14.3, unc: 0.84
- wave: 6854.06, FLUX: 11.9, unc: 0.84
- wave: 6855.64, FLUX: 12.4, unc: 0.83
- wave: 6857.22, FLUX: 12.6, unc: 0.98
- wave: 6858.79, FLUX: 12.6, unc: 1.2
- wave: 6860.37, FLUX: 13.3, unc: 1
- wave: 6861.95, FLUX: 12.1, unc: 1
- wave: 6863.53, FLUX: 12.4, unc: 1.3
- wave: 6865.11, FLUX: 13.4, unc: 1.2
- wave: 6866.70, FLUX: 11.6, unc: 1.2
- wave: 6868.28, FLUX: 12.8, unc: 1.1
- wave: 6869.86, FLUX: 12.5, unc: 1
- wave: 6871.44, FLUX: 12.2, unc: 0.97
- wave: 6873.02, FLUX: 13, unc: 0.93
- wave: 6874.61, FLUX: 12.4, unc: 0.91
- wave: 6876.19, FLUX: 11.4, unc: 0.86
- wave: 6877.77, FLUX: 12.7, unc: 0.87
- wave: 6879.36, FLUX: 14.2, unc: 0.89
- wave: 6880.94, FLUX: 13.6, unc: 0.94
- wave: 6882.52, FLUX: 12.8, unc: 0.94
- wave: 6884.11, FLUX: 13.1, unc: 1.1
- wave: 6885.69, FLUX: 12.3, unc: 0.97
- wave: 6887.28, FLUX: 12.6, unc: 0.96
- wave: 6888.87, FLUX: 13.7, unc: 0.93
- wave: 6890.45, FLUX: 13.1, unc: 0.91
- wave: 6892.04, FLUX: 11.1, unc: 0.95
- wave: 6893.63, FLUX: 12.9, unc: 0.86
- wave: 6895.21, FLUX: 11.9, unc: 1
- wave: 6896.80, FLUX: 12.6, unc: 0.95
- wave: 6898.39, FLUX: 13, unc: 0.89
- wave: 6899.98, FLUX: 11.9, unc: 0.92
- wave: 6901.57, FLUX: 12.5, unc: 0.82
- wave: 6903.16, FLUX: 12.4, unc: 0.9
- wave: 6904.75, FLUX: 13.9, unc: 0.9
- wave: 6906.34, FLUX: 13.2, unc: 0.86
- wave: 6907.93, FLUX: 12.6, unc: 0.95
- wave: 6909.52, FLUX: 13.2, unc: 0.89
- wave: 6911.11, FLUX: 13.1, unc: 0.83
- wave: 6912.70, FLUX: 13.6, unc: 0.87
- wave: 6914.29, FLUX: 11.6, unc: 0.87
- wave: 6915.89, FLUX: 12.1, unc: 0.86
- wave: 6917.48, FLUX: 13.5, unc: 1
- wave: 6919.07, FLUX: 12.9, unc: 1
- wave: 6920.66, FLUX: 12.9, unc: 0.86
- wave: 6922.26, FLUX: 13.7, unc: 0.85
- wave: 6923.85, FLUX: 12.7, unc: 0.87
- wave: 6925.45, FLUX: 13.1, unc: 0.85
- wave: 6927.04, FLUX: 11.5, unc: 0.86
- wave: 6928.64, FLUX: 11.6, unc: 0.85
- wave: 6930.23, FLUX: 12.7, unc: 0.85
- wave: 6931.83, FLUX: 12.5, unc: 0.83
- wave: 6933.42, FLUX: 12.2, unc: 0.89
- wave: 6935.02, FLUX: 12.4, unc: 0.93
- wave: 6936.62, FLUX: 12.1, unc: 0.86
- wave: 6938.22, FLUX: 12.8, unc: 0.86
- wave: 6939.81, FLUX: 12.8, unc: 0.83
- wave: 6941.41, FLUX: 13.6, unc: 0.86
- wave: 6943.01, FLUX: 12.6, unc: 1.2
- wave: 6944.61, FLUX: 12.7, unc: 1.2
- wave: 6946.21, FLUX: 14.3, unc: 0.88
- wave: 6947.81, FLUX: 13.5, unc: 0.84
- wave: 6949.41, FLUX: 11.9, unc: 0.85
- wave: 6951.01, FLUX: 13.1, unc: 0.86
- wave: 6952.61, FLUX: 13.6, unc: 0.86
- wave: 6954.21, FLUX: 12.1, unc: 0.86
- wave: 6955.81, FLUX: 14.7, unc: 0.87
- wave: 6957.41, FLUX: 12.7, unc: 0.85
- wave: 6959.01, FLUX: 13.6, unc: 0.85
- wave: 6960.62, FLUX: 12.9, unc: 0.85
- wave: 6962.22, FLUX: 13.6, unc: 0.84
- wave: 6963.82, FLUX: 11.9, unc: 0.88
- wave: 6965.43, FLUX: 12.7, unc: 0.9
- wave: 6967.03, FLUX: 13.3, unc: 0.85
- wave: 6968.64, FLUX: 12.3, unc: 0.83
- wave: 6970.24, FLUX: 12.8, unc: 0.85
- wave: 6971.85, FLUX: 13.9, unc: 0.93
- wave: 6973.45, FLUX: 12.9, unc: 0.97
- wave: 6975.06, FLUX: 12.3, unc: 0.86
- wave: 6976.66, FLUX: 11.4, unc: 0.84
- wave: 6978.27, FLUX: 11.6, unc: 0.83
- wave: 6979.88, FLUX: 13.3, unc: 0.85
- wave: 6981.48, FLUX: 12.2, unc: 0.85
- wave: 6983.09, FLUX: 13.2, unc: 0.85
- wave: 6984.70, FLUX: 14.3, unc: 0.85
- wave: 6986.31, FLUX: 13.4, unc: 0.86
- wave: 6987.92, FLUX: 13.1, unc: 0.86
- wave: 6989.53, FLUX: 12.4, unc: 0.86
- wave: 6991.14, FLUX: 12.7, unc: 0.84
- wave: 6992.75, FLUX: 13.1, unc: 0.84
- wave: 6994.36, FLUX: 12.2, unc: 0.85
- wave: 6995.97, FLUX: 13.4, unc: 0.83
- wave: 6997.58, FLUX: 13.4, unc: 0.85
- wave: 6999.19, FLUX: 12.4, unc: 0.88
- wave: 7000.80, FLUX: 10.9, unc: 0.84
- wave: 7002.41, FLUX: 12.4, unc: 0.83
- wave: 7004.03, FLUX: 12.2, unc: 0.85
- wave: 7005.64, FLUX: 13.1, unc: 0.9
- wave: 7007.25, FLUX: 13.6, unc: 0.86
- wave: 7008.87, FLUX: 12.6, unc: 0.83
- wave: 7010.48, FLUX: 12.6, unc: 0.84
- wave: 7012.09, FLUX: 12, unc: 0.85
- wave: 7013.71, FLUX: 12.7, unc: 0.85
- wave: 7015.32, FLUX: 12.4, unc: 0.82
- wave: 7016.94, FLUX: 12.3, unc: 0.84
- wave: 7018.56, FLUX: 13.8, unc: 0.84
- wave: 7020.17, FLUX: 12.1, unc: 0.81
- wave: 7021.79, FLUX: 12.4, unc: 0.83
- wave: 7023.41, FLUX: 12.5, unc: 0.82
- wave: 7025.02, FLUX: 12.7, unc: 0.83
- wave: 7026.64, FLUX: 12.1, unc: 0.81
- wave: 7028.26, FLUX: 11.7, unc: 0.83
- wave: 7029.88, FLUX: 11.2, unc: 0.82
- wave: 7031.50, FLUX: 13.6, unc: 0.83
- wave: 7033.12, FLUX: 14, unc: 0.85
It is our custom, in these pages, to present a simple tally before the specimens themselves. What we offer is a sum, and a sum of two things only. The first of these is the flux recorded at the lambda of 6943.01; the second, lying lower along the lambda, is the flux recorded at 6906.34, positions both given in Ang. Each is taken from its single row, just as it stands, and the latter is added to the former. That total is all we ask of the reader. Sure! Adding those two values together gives 25.8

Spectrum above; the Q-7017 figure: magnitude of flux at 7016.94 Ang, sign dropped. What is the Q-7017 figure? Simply 12.3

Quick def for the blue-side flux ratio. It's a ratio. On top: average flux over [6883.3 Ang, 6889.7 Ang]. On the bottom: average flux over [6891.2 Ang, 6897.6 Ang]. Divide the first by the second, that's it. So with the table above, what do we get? 1.07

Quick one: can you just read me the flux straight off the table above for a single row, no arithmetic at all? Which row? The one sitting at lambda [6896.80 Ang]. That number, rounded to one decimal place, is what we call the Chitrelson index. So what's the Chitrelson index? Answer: 12.6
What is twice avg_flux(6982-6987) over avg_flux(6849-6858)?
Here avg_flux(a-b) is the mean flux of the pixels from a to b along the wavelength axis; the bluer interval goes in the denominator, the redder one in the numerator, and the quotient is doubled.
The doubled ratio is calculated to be 2.07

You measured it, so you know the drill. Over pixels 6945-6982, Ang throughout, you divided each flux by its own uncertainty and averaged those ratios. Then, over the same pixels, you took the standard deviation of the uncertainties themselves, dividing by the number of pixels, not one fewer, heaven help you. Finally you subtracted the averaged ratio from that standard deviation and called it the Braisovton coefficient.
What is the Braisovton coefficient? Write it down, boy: -14.9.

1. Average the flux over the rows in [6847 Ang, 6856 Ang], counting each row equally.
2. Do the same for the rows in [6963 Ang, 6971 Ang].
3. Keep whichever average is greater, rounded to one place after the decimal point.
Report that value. 13.2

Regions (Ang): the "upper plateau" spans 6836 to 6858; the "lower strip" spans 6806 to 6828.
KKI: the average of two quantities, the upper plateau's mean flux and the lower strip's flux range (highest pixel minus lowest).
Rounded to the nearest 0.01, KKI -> 7.04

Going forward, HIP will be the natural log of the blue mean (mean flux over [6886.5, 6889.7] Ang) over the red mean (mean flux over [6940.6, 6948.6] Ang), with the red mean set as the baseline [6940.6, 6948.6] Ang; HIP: -0.01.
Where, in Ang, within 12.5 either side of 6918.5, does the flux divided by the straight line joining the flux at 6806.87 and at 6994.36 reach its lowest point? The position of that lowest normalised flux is 6927.04 Ang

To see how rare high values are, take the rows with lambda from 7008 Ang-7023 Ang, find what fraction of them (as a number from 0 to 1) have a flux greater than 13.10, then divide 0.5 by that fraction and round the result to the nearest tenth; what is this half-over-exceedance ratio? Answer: 4.5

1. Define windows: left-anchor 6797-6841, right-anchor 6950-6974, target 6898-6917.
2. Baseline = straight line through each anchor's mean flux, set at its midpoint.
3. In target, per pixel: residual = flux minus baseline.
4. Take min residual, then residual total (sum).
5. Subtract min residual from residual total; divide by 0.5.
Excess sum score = -3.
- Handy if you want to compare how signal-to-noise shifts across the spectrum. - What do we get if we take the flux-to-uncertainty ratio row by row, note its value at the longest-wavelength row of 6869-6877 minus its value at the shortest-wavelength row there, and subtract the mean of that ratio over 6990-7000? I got -14.4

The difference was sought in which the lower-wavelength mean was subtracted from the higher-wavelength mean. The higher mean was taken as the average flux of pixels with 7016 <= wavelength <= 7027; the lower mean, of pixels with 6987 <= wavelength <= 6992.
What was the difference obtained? -0.2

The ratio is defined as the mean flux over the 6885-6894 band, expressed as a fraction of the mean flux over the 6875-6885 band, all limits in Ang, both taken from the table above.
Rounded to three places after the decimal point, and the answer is 0.973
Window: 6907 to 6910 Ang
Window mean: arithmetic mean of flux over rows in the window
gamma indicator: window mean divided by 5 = 2.58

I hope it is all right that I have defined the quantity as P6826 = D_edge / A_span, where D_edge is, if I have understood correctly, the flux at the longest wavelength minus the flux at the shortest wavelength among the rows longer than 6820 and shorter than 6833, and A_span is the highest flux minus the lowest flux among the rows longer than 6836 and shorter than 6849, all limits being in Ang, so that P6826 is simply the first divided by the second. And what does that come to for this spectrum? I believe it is -0.08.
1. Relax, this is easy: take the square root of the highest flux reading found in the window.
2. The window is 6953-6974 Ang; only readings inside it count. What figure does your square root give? 3.83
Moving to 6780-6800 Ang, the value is 3.77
